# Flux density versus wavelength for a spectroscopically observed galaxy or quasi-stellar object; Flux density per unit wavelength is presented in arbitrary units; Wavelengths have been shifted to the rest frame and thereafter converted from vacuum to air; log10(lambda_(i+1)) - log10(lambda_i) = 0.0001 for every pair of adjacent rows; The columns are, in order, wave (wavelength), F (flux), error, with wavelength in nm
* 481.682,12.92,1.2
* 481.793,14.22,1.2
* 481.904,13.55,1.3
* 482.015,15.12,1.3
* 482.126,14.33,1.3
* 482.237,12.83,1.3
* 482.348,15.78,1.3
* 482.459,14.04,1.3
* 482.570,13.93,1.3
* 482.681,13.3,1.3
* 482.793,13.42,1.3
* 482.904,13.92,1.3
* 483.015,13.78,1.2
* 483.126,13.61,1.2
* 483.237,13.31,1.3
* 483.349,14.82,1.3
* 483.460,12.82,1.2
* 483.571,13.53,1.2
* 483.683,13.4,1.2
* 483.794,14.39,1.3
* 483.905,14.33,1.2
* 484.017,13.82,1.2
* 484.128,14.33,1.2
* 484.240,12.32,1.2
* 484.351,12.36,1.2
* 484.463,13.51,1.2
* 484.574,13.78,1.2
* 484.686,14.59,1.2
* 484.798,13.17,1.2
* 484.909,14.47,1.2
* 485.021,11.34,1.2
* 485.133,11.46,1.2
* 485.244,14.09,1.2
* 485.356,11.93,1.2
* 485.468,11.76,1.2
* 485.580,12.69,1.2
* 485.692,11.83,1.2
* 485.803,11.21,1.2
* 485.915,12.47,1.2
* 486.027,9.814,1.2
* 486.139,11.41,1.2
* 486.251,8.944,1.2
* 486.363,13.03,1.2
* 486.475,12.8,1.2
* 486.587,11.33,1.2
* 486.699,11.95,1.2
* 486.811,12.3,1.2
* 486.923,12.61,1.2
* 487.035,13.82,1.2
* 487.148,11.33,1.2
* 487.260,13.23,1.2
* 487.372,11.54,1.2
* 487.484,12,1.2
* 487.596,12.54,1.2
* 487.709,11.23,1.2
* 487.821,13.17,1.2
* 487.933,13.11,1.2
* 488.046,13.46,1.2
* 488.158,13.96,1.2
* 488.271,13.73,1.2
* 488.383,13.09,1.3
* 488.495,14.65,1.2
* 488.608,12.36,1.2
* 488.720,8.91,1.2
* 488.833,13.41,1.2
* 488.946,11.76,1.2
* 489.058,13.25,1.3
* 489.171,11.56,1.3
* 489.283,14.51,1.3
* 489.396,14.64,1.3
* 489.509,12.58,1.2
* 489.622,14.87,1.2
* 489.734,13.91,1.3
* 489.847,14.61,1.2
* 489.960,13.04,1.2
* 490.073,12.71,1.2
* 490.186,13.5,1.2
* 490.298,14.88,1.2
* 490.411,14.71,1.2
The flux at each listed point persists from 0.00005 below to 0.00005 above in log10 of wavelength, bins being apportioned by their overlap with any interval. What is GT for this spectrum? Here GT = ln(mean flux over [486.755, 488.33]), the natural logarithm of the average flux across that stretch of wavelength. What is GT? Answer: 2.54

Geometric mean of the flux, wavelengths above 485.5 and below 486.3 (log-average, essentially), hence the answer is 11.1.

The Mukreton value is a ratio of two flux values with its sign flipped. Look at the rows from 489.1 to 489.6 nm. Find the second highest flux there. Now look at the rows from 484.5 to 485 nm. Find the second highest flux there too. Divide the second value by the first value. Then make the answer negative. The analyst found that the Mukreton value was -1.00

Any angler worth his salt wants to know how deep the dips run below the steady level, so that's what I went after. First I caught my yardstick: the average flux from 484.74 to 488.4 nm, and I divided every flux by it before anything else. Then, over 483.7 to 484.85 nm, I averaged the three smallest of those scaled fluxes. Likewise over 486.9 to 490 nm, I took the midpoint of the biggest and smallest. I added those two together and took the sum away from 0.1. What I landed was -1.89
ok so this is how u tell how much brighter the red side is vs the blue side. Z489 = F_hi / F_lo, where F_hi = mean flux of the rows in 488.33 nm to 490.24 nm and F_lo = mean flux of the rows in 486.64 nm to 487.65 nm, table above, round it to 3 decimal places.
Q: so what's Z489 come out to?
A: 1.062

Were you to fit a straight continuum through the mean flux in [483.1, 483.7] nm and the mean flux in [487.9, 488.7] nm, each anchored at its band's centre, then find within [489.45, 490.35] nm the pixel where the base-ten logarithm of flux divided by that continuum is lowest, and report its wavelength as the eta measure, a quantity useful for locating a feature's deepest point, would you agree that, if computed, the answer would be 489.509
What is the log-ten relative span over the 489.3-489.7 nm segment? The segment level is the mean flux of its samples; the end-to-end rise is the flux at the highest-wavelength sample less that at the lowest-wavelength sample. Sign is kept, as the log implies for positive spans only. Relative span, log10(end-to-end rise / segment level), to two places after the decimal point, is -1.79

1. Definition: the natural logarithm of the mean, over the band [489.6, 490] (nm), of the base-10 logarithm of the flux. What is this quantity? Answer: 0.139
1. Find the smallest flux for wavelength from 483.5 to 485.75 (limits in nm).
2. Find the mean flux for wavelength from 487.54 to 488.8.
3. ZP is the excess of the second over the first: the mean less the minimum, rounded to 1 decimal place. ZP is 1.4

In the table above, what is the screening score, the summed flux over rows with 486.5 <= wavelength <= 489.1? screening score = 289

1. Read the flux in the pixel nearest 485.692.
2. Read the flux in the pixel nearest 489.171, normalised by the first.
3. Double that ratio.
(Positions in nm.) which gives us 1.95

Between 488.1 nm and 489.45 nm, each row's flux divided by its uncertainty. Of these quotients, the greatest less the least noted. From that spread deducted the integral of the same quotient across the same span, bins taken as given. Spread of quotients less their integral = -9.3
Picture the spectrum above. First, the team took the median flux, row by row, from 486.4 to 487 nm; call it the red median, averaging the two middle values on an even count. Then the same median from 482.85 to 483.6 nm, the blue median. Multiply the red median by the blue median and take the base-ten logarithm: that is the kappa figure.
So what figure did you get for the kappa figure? 2.22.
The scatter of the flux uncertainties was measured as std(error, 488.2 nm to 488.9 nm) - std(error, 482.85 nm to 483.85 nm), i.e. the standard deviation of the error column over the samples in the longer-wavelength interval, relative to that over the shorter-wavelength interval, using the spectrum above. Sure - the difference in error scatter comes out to -0.012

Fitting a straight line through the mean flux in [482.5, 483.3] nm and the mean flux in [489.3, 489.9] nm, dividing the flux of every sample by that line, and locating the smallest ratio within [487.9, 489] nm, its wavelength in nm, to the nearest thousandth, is 488.720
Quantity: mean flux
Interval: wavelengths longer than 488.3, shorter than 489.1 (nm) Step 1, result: 12.5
